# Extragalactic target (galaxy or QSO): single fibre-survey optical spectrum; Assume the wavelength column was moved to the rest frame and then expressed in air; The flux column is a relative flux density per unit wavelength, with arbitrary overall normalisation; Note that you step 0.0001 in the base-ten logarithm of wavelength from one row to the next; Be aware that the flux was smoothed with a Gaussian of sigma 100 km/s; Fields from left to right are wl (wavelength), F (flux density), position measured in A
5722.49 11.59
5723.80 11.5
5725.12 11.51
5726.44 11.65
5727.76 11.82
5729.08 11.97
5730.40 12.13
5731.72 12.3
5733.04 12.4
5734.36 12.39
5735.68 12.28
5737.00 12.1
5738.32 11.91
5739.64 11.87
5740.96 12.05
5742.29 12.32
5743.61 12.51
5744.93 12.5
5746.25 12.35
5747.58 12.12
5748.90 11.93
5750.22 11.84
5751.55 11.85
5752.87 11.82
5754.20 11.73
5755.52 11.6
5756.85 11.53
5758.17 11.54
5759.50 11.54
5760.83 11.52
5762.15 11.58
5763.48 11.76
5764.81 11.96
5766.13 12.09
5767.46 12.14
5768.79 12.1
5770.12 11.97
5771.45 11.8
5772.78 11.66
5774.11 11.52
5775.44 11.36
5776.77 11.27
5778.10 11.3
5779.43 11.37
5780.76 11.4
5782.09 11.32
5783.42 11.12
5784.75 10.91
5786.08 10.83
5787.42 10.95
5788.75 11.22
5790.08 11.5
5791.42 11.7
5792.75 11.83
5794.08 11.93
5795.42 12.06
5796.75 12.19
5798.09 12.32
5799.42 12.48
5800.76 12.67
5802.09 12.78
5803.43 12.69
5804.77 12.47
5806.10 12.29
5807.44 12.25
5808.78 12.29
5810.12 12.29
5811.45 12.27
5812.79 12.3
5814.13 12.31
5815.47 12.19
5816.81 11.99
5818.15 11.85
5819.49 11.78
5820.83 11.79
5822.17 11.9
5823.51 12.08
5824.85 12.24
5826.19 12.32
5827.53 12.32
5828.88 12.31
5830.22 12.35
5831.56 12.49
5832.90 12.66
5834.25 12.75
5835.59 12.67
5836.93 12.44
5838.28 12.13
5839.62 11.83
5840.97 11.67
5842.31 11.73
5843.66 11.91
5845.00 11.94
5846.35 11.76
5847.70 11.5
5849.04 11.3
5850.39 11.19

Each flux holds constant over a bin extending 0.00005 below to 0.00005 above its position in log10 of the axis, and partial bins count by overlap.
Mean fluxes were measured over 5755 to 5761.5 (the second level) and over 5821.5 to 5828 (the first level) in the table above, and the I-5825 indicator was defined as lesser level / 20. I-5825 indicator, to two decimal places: 0.58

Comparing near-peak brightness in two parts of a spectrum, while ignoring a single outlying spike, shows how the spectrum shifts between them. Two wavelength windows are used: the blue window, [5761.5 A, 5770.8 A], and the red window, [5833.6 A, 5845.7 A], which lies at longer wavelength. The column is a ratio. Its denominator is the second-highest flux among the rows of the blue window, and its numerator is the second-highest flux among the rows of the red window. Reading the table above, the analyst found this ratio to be 1.05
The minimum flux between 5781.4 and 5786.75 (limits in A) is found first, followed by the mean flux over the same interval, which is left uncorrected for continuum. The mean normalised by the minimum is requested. 1.02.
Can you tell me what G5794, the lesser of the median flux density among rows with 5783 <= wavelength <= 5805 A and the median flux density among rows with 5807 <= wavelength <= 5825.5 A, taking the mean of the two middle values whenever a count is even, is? 11.9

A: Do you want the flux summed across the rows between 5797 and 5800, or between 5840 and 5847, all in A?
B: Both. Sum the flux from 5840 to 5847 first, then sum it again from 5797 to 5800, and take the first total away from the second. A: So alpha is -34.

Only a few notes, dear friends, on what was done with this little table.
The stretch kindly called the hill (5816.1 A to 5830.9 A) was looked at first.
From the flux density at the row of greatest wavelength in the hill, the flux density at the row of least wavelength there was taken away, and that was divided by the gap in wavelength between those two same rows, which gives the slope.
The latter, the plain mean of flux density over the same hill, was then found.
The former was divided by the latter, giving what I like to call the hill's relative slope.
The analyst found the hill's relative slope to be 0.0022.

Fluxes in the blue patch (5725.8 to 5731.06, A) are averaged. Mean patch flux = 11.89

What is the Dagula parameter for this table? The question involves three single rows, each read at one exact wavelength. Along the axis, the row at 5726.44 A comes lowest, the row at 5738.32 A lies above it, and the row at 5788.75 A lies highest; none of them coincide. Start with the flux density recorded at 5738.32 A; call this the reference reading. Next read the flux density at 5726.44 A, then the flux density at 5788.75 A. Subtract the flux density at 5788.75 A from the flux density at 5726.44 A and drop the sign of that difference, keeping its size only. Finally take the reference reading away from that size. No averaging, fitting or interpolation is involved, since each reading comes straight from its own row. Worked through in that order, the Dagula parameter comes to -11.48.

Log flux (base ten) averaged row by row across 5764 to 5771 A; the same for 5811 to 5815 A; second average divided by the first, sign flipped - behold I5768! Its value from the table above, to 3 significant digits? -1.01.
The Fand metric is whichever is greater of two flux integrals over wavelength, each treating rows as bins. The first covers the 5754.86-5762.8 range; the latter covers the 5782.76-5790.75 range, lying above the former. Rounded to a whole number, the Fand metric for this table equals 92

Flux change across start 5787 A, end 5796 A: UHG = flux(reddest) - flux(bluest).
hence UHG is 1.1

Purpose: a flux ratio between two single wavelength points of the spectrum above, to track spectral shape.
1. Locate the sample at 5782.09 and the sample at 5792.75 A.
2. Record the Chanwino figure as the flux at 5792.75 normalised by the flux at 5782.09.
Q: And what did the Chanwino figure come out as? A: 1.05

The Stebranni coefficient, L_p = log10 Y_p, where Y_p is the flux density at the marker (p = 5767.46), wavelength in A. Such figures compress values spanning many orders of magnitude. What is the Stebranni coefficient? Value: 1.084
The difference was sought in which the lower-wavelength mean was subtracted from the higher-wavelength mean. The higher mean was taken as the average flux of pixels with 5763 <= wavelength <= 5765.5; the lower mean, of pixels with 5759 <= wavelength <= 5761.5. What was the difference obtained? 0.3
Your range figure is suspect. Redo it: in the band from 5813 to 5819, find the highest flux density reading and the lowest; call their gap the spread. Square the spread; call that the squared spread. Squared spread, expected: 0.212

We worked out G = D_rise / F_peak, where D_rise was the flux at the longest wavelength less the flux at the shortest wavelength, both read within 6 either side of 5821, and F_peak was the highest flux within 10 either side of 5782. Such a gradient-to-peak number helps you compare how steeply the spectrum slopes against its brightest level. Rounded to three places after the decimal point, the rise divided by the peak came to 0.011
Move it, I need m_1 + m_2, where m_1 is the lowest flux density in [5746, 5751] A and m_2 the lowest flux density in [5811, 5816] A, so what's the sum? 24.0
